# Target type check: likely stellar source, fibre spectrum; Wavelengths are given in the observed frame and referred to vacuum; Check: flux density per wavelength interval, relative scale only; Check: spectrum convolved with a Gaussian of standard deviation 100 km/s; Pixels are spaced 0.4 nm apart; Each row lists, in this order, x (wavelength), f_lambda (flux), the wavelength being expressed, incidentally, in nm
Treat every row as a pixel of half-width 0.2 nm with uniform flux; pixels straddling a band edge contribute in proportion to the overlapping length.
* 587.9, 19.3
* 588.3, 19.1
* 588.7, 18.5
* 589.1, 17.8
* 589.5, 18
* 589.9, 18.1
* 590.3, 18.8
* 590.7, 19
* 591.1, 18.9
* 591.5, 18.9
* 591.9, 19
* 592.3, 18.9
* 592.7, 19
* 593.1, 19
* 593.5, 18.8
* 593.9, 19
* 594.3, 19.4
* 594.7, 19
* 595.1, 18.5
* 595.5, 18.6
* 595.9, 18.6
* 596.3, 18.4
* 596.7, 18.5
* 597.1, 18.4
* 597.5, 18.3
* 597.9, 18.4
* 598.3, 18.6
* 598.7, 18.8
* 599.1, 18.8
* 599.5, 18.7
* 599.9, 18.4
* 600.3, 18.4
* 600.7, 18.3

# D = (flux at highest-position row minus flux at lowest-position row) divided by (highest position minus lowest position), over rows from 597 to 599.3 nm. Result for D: 0.20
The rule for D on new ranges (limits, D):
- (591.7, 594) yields 0.00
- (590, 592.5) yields 0.05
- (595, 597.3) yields -0.05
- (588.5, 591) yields 0.25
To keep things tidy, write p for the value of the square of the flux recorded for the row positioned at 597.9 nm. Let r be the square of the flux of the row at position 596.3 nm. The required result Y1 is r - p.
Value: 0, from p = 339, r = 339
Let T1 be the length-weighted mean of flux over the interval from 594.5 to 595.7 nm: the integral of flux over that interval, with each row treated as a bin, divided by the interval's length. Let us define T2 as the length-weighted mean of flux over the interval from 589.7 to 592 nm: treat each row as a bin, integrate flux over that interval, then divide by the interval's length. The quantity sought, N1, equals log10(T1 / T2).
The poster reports -0.002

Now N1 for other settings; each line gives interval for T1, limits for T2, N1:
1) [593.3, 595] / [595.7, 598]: 0.014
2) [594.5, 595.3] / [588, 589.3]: 0.005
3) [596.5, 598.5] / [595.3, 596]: -0.004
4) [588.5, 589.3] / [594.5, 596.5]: -0.011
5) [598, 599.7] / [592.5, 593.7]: -0.005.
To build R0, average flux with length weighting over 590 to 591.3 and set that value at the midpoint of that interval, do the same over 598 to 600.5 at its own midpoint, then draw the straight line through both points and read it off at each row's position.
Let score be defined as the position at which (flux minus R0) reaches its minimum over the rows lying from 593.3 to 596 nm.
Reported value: 595.1 nm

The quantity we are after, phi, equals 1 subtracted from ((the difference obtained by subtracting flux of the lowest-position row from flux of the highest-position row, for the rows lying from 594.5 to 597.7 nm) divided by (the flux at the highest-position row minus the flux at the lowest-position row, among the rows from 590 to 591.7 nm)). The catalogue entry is -8.0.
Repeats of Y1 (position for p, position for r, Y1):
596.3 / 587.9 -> 34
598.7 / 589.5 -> -29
